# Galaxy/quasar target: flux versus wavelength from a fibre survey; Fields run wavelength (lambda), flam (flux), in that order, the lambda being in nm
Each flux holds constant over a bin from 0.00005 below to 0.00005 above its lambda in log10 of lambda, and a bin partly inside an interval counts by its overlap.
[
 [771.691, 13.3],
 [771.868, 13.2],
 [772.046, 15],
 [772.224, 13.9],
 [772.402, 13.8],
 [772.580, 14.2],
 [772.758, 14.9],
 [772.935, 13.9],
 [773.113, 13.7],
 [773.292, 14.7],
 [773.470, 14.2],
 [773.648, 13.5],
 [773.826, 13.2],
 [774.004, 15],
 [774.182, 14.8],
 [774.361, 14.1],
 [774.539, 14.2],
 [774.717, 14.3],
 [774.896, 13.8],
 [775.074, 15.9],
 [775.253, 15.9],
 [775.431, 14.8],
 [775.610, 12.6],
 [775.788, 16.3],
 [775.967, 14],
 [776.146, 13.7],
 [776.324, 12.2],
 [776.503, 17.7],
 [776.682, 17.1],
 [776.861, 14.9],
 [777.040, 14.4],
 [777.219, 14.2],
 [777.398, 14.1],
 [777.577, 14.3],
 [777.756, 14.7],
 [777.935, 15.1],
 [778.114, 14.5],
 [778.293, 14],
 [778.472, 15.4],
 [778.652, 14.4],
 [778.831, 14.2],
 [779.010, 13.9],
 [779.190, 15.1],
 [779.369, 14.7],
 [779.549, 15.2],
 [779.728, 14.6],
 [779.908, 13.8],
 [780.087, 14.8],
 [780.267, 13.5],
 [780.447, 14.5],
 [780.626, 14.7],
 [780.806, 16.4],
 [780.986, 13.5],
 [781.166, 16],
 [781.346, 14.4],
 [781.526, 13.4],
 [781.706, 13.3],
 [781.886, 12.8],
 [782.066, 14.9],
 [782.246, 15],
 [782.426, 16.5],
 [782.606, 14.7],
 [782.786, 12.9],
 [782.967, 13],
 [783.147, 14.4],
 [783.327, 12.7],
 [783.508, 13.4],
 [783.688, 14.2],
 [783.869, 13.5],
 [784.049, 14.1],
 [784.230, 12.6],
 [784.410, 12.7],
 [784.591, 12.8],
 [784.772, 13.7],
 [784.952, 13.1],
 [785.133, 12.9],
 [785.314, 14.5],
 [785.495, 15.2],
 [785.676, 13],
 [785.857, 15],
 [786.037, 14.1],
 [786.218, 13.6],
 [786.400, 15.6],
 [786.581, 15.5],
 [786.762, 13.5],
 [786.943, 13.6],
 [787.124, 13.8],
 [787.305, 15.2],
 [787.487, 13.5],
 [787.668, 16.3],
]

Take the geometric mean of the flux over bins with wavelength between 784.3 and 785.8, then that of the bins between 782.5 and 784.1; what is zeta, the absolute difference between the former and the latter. 0.18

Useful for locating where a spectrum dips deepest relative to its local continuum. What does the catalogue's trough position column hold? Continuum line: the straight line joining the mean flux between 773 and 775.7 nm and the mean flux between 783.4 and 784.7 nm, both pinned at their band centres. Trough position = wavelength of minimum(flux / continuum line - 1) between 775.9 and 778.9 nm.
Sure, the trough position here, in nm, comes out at 776.324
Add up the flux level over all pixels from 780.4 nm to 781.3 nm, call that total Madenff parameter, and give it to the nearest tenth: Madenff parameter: 75.1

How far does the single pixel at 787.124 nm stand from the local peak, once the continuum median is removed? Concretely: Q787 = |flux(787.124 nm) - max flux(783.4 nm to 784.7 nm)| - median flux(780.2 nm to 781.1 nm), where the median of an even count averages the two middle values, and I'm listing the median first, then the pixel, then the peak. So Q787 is -14.1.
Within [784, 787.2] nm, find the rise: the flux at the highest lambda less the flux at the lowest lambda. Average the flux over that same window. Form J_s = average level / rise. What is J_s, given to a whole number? -46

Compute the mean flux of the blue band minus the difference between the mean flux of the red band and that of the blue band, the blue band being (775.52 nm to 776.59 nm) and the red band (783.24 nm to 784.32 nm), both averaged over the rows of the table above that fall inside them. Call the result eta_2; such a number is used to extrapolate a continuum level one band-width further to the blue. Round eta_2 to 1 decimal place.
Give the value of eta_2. 15.4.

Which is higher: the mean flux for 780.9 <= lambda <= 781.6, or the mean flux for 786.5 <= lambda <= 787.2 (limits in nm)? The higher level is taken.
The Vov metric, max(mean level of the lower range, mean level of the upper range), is 14.3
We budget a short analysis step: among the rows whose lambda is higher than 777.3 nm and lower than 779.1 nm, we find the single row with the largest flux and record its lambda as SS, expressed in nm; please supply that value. 778.472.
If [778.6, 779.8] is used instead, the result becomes 779.549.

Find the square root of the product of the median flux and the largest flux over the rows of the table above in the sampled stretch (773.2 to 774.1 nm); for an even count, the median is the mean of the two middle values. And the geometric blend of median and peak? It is 14.6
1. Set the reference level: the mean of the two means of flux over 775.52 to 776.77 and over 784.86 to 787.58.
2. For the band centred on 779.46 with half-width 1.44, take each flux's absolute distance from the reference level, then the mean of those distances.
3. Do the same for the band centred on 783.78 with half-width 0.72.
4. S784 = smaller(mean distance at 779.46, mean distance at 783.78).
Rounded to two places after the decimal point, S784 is 0.51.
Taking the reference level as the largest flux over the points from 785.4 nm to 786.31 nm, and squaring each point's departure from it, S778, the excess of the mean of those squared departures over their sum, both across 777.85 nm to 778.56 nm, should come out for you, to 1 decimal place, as -1.5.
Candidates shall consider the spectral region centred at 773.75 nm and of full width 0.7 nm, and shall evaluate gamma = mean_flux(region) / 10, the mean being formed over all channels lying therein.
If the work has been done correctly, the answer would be 1.40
